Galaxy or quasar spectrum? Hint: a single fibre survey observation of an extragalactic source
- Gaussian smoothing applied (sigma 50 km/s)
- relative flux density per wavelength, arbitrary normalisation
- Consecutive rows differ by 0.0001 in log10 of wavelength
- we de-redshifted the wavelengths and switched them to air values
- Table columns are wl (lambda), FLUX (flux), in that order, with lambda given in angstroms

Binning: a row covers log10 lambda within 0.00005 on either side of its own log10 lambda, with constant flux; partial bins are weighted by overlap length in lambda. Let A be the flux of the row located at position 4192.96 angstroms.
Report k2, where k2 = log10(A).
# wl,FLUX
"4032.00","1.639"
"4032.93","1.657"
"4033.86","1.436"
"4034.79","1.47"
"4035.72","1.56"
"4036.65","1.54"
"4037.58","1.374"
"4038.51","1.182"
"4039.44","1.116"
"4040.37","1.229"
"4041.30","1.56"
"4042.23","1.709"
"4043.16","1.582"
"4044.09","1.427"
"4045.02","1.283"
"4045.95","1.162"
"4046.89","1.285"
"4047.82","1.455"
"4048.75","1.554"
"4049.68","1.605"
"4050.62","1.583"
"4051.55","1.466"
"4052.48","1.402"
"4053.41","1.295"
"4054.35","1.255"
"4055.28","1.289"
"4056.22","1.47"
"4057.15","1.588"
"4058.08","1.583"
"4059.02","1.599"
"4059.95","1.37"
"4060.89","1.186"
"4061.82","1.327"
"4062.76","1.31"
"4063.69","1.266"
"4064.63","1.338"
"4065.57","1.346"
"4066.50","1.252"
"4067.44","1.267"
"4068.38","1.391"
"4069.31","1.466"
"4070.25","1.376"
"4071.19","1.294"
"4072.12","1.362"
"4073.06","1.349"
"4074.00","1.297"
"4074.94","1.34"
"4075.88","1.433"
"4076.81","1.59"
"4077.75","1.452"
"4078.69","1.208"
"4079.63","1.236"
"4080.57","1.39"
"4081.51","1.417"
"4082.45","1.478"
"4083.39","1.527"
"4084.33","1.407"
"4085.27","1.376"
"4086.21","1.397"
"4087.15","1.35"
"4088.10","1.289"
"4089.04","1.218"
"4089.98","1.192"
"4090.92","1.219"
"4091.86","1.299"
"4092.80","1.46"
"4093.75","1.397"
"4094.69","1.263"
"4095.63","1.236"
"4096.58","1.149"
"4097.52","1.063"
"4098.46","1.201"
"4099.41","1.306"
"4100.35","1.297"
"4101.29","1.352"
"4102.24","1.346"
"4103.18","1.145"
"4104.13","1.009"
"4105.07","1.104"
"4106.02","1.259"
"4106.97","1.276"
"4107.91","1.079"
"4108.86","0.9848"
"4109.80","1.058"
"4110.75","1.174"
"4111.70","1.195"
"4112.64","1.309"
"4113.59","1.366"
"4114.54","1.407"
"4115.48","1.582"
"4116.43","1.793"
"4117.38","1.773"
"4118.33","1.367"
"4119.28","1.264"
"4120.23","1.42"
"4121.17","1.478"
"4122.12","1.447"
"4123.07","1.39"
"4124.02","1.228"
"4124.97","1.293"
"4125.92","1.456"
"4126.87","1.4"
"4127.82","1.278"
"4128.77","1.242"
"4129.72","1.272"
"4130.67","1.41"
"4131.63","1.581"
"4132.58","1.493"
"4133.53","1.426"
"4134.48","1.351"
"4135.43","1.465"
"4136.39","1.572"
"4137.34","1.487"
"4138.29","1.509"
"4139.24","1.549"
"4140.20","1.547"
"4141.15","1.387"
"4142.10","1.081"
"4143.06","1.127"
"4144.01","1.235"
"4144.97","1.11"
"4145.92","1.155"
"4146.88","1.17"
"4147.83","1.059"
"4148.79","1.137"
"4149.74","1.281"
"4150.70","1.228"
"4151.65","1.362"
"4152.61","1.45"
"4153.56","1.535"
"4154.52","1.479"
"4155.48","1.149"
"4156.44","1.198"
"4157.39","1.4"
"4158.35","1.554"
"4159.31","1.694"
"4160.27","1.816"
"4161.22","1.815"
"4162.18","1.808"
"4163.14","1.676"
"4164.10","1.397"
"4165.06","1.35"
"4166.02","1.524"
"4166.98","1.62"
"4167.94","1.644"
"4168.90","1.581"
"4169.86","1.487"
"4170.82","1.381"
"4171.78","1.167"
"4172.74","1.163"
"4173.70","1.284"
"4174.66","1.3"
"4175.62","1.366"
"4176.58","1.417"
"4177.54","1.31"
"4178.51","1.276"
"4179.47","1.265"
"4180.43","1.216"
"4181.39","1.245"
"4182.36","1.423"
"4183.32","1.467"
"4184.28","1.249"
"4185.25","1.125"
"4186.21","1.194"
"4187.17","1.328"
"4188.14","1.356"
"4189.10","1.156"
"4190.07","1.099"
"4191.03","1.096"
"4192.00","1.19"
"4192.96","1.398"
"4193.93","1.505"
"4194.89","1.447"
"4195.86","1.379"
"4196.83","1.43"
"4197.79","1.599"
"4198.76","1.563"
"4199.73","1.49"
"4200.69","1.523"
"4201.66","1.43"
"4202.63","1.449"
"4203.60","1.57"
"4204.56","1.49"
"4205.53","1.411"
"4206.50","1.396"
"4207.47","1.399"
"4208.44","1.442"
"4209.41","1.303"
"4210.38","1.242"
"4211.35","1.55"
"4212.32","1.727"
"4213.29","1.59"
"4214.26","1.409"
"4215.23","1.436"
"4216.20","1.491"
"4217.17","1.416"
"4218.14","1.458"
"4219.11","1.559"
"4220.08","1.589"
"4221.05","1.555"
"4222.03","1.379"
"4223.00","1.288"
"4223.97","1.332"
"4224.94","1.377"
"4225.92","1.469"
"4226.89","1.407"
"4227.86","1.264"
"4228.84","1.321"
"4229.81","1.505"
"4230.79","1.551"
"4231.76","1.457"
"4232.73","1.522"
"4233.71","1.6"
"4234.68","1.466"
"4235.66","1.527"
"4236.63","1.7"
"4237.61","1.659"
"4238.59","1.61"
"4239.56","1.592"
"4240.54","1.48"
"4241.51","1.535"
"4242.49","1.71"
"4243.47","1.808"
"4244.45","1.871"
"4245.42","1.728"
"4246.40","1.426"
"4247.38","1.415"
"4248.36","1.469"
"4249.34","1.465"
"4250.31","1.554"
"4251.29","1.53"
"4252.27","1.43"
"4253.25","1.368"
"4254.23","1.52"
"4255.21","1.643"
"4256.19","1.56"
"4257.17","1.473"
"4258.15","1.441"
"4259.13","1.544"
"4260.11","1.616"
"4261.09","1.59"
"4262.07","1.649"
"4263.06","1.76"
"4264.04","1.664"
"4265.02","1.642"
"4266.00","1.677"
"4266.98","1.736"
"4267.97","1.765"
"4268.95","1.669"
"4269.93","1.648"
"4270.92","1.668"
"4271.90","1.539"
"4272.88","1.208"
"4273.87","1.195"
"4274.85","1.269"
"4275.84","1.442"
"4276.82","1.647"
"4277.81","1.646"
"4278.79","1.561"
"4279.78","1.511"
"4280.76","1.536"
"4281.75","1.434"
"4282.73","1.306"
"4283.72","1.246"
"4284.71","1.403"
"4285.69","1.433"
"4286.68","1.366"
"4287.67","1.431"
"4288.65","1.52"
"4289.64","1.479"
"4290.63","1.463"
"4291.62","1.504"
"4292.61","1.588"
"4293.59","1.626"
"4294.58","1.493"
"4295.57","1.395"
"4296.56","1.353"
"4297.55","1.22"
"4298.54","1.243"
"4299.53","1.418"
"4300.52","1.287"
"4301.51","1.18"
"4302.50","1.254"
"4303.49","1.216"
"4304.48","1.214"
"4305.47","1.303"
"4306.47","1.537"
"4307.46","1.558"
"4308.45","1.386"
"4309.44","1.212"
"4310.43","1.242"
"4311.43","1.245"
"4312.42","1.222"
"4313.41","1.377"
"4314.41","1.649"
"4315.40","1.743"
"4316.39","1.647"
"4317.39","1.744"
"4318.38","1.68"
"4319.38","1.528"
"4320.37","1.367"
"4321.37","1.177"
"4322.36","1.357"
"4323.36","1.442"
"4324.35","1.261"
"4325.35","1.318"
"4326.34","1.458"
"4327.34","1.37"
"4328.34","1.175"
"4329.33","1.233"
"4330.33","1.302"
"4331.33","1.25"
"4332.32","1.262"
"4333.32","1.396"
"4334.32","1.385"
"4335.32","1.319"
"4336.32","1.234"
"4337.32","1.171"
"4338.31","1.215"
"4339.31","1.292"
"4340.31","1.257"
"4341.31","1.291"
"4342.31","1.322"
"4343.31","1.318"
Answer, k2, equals 0.15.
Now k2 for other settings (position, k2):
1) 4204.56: 0.17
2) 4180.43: 0.08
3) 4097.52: 0.03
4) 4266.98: 0.24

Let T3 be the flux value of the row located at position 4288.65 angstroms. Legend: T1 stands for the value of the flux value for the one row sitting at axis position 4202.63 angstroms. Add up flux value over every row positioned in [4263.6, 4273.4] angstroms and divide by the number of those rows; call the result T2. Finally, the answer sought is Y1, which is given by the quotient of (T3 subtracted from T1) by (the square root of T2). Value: -0.06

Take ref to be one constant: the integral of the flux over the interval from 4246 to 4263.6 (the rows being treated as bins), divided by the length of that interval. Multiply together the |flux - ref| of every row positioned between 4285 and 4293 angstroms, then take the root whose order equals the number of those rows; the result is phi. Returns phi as 0.05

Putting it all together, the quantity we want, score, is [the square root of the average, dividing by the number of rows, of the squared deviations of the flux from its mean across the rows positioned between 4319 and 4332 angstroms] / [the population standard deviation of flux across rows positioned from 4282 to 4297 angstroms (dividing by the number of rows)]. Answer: 1.06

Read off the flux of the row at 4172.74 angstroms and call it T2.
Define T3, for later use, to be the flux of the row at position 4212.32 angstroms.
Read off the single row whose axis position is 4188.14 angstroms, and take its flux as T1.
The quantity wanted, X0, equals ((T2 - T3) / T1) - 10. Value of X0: -10.4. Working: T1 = 1.356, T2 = 1.163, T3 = 1.727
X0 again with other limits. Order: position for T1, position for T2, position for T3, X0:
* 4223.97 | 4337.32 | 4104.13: -9.9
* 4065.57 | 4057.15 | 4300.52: -9.8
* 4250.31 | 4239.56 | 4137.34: -9.9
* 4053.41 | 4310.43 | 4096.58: -9.9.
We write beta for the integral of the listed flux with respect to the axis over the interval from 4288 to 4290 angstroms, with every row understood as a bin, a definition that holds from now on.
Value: 3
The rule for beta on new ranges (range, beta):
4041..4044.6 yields 6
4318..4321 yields 5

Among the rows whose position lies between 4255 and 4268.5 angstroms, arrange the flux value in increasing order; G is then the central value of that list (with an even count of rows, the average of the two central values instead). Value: 1.64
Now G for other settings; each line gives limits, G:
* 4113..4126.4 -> 1.41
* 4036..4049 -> 1.40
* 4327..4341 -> 1.26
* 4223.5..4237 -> 1.47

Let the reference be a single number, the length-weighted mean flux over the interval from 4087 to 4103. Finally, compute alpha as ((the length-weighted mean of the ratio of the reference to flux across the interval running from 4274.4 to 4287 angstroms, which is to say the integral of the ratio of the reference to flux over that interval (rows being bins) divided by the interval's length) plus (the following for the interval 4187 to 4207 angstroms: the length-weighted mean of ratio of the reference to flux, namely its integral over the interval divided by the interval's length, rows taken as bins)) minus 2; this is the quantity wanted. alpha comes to -0.20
